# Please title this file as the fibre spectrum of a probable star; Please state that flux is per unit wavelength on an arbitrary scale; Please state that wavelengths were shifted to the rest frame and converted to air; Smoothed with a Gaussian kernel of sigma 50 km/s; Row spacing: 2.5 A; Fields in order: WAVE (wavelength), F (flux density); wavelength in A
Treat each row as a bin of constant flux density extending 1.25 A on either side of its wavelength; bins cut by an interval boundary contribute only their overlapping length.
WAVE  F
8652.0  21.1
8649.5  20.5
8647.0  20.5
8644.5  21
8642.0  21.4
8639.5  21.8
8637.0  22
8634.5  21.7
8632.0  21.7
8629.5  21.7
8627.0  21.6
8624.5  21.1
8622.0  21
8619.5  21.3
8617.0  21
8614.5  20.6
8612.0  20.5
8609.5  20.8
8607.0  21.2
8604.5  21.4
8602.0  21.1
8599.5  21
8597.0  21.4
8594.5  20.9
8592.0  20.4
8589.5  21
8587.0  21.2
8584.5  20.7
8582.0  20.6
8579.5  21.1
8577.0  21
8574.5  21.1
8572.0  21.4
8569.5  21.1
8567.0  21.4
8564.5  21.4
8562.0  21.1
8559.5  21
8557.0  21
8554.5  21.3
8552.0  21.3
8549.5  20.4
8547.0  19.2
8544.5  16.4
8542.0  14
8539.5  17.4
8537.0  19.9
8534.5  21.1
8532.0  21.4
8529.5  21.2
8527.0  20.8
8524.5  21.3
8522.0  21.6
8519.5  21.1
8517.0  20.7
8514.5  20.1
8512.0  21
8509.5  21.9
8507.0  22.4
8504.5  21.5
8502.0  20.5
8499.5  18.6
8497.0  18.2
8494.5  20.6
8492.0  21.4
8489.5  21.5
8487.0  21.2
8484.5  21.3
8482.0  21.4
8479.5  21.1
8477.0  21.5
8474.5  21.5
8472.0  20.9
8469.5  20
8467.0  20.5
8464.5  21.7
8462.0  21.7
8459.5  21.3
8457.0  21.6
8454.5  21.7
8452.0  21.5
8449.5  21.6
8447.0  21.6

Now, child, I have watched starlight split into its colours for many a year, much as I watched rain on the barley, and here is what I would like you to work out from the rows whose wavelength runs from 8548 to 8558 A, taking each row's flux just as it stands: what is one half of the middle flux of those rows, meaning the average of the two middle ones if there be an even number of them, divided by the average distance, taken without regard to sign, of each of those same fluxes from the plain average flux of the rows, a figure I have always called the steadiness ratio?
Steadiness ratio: 35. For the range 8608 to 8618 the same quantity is 59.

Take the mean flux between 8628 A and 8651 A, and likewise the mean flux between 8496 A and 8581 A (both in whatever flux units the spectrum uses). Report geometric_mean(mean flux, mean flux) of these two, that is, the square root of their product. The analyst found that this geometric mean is 20.9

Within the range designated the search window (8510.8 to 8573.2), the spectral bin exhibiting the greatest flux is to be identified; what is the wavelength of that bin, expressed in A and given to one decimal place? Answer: 8522.0 A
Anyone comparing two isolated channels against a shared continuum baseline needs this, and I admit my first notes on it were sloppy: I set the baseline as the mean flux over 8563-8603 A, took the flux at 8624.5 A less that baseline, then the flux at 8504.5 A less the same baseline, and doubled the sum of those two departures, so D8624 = 1.0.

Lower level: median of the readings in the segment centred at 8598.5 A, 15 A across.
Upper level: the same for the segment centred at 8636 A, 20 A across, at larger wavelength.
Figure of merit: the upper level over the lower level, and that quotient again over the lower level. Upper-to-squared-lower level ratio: 0.0490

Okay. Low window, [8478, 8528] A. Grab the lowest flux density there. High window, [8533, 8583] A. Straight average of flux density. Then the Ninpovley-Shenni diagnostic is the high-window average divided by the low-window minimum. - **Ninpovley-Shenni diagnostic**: 1.11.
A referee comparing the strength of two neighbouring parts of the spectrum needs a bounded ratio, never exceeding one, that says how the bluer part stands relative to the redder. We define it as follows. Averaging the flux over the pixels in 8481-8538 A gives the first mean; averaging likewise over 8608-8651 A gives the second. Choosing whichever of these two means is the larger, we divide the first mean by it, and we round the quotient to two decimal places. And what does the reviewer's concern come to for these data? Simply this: 0.99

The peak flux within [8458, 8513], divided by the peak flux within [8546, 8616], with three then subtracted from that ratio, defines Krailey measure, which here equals -1.95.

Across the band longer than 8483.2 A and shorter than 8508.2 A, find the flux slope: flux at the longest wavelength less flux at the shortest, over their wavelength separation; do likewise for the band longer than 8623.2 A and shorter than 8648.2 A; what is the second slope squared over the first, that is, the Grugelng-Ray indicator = 0.015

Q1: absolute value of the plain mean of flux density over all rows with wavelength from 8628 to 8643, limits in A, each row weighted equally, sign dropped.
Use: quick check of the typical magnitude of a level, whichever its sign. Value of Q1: 21.7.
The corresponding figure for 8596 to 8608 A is 21.2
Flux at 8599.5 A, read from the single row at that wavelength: 21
